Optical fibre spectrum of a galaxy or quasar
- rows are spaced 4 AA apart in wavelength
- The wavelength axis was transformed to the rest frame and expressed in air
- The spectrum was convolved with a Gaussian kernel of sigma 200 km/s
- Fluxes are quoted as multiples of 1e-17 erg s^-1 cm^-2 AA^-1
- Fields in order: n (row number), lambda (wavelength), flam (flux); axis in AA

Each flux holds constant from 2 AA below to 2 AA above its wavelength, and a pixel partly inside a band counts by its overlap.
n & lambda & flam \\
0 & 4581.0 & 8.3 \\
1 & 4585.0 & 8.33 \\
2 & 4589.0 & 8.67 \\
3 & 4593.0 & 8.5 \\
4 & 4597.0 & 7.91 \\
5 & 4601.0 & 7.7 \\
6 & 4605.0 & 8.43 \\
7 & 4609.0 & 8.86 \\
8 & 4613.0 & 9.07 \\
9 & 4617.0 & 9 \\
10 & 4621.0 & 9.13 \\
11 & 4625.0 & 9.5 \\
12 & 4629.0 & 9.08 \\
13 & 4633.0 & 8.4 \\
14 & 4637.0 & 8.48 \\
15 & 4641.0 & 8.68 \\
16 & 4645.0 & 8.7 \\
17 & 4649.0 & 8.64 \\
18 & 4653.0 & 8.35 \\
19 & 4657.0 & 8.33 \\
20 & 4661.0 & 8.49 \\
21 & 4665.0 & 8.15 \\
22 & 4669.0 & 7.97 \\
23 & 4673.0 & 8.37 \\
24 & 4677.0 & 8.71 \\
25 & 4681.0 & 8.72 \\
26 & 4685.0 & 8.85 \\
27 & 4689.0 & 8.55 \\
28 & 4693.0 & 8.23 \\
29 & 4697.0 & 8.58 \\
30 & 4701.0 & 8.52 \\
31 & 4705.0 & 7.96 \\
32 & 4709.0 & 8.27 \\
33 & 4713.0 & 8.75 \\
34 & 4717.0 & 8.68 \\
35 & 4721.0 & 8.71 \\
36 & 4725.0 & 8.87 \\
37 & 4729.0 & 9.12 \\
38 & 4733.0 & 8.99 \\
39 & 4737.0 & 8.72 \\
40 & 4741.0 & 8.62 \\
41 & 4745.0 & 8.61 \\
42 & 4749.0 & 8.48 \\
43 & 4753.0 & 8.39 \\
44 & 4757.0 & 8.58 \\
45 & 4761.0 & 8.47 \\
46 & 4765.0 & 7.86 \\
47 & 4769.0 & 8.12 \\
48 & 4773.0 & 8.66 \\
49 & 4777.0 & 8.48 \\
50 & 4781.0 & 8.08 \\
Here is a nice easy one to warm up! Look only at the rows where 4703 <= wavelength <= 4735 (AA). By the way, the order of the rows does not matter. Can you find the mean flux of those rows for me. 8.67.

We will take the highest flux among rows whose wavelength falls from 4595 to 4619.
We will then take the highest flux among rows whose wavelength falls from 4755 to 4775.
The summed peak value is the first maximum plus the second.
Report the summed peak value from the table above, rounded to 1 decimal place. 17.7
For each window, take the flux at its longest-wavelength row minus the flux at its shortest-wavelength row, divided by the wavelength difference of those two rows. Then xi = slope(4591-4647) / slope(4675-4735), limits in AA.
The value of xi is 1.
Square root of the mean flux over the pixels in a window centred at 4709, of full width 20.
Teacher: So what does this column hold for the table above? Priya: 2.90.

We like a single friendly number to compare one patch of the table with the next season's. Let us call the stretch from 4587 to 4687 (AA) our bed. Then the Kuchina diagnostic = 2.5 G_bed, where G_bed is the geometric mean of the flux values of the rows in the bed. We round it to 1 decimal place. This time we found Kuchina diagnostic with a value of 21.4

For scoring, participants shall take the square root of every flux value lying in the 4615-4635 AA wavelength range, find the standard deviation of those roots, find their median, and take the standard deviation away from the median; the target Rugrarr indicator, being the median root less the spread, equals 2.95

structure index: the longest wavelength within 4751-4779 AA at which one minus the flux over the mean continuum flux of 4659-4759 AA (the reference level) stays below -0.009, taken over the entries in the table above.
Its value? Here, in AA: 4773.0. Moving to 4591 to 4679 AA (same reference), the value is 4677.0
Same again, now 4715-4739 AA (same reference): 4737.0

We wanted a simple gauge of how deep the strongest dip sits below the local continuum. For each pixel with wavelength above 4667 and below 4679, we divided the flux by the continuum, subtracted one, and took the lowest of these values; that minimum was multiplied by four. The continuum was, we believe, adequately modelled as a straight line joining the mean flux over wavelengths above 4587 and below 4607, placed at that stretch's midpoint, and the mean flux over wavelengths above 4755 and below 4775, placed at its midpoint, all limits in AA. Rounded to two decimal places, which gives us -0.15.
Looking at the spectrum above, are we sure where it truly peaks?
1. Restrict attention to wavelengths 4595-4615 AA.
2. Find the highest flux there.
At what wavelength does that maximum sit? 4613.0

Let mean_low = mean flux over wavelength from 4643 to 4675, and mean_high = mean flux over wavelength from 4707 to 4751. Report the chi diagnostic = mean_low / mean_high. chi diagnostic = 0.96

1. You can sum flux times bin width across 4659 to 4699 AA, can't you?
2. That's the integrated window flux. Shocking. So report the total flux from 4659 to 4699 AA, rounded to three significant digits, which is 338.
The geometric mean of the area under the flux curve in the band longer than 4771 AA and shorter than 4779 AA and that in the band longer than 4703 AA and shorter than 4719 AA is 96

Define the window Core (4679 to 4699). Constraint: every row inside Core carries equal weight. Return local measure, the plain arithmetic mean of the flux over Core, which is 8.6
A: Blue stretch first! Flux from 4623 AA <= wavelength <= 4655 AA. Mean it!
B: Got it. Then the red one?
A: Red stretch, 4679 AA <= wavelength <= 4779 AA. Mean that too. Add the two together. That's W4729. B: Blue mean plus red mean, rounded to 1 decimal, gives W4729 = 17.3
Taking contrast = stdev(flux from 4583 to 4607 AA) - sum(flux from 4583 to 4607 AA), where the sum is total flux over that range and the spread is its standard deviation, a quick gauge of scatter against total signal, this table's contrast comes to -49.2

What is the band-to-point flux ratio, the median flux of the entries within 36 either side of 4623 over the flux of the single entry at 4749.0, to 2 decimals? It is 1.02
